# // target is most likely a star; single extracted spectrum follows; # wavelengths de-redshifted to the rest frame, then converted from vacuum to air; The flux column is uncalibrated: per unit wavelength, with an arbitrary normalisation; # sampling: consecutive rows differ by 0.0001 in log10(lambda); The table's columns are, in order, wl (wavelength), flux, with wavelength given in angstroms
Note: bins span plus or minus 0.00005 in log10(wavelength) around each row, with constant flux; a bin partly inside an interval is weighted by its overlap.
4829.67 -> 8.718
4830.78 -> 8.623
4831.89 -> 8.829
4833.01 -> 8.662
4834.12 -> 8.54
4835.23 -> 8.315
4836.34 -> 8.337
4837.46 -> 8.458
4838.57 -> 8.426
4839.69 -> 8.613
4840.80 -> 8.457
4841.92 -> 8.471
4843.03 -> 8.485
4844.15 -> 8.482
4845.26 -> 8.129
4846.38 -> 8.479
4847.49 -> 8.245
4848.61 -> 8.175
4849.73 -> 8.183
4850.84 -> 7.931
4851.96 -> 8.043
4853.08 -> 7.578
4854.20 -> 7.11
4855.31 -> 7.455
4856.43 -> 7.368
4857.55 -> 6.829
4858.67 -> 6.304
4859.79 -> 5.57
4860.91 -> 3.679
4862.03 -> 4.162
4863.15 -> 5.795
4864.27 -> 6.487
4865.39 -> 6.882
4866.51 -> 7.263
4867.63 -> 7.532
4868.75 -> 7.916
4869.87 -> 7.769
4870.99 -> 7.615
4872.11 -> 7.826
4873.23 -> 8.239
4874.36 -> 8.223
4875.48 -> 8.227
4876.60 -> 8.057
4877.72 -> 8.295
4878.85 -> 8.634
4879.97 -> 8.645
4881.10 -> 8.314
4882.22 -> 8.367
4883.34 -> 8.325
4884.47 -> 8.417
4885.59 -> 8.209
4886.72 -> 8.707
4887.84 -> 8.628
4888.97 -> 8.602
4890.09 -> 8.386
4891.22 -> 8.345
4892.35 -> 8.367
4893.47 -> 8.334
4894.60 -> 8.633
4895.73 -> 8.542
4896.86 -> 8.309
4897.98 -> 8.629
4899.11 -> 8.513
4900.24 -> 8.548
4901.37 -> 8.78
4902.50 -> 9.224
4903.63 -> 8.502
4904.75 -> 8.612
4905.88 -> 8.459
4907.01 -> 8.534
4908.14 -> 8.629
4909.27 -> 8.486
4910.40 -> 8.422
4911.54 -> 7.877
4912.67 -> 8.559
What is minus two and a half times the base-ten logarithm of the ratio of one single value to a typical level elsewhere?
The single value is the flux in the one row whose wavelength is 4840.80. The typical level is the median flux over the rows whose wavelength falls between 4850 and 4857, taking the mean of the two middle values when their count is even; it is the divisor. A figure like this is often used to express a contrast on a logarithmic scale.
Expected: -0.13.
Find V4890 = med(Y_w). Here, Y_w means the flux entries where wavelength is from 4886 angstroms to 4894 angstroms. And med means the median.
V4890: 8.39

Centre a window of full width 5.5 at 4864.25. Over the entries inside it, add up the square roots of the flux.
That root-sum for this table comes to 12.3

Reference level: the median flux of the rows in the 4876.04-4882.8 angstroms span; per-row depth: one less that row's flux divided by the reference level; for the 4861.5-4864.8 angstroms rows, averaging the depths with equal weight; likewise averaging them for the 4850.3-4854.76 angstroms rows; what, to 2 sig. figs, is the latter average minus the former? -0.26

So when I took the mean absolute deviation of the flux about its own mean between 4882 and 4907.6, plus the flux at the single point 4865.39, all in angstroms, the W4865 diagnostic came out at 7.0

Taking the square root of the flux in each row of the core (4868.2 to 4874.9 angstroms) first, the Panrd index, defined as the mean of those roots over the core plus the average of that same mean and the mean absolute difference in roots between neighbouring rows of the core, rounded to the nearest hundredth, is 4.24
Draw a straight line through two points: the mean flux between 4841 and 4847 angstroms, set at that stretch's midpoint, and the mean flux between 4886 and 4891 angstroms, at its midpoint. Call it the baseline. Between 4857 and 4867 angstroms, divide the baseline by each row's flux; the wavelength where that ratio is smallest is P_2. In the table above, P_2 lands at 4866.51 angstroms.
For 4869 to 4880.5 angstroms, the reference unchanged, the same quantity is 4879.97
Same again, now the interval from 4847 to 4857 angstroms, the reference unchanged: 4847.49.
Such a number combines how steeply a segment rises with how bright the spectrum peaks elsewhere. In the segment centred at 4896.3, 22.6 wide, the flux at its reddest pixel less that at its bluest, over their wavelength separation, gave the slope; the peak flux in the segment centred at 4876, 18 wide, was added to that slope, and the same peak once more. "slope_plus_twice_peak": 17.3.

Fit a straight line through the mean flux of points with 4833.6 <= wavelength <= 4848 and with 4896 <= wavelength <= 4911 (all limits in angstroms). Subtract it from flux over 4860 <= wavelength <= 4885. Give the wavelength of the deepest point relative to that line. 4860.91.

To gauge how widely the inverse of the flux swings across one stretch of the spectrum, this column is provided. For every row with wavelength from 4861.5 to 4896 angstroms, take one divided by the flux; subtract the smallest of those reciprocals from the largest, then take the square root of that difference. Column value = 0.35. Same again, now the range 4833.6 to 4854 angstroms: 0.13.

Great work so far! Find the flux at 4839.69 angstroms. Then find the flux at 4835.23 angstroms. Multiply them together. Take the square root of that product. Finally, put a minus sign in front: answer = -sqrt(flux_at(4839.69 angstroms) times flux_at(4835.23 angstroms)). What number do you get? -8.46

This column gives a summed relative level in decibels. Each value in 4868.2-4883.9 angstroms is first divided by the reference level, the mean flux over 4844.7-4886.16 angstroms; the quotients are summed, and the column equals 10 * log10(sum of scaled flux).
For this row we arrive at 11.8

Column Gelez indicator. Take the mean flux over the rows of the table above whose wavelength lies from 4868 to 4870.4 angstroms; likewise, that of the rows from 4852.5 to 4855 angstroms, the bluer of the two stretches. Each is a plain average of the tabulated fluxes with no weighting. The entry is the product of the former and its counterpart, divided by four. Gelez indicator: 14.4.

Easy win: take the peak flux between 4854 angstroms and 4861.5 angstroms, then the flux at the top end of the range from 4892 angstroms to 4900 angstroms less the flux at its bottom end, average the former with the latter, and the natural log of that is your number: 1.34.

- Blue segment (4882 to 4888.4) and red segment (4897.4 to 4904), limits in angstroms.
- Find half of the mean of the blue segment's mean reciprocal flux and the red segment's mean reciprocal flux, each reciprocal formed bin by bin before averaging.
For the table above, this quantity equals 0.058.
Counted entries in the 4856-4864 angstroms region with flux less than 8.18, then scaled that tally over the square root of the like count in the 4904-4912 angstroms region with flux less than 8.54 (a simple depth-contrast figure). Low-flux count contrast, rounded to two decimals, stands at 3.13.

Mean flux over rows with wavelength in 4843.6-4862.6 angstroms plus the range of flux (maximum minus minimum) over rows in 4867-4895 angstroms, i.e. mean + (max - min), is 8.3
